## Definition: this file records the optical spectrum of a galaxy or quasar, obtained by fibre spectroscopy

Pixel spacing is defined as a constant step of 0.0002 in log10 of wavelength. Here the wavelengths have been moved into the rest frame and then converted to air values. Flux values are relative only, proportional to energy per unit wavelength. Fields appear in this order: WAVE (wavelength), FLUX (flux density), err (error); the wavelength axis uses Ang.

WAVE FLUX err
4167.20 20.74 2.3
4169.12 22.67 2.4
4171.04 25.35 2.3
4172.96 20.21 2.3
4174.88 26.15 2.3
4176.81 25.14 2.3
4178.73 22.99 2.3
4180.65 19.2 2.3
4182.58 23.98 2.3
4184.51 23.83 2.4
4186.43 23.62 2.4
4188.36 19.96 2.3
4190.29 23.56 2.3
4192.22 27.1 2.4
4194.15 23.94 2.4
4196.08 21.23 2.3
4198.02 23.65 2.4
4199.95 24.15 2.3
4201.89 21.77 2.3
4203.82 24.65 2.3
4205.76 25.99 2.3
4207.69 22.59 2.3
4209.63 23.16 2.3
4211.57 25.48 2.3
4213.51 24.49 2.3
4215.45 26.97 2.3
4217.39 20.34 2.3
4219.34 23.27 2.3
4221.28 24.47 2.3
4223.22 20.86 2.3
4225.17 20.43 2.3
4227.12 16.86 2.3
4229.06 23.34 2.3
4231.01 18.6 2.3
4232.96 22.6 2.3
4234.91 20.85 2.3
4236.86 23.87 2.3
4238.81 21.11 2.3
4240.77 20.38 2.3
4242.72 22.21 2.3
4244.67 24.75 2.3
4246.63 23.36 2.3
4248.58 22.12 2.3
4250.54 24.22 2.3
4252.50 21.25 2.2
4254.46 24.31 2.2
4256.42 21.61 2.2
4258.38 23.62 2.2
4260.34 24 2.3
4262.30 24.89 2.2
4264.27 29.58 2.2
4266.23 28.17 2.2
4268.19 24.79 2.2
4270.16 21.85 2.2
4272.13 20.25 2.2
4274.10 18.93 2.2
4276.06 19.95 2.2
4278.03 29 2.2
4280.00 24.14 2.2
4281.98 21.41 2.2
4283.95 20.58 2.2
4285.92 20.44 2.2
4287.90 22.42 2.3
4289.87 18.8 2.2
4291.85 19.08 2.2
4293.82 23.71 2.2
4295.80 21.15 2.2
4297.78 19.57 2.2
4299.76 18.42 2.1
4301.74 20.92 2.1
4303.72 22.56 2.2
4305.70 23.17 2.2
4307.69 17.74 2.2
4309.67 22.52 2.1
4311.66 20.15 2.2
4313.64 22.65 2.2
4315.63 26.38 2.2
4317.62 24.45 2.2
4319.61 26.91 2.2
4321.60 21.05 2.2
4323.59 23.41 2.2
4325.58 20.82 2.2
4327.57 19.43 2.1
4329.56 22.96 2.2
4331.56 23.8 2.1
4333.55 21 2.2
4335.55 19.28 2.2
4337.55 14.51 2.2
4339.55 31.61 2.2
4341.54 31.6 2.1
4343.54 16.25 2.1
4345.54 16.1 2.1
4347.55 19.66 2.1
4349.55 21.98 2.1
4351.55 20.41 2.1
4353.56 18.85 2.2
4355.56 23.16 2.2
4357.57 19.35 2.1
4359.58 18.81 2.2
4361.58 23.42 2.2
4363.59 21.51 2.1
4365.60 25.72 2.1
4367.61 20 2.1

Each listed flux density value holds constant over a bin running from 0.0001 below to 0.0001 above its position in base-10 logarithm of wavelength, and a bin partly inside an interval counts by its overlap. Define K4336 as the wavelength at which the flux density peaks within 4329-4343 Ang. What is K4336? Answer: 4339.55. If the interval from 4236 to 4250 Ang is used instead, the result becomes 4244.67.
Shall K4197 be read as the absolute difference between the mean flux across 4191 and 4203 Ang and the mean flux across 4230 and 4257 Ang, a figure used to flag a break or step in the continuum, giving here 1.4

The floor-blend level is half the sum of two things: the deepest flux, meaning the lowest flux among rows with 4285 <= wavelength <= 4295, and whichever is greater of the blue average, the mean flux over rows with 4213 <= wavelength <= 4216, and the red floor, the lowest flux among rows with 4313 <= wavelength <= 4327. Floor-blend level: 22.3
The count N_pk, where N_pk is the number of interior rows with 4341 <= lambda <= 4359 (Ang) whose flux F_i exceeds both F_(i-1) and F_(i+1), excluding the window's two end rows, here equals 2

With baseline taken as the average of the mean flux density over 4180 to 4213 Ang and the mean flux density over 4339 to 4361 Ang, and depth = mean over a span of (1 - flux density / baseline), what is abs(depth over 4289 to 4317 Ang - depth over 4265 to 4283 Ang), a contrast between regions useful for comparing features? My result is 0.09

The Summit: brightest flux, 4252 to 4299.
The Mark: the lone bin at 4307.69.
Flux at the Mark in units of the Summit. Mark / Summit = 0.60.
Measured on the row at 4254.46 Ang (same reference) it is 0.82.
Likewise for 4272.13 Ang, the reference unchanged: 0.68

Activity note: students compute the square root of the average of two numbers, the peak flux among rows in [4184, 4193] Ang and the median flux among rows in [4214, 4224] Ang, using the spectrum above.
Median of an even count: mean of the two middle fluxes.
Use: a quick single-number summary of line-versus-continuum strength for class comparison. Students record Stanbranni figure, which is 5.0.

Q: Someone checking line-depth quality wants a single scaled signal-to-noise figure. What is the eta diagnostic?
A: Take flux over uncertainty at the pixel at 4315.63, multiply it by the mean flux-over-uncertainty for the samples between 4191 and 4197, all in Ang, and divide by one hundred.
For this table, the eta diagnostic 1.22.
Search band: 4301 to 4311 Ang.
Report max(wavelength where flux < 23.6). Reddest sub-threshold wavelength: 4309.67 Ang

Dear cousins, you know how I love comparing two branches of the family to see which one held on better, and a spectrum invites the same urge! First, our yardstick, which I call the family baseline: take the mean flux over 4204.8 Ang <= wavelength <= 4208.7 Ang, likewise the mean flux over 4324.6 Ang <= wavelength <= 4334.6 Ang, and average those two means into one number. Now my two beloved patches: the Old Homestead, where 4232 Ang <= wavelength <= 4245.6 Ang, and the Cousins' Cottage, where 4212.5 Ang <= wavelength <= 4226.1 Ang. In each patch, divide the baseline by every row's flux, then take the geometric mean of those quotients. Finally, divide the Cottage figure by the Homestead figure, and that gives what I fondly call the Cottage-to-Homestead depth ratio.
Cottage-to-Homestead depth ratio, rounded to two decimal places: 0.97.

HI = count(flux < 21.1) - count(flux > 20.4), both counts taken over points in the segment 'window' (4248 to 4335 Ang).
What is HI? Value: -18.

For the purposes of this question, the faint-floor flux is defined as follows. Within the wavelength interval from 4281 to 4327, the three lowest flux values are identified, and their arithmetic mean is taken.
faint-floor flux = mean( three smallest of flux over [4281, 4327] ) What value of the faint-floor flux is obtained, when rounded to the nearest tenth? 18.3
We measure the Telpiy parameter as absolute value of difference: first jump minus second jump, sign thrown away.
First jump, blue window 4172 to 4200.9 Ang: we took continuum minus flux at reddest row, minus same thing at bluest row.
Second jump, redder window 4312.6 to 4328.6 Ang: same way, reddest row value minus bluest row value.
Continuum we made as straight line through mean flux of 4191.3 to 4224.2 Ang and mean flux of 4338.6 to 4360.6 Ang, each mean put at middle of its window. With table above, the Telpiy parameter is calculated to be 7.4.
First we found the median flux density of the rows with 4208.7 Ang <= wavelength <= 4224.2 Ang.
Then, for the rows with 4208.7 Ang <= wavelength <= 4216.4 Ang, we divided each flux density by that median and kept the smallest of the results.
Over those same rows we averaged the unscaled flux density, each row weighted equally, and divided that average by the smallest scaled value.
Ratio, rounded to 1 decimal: 25.8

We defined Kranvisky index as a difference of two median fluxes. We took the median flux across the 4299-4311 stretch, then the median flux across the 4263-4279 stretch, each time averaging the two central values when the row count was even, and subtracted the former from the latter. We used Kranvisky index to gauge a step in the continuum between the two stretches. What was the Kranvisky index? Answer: 2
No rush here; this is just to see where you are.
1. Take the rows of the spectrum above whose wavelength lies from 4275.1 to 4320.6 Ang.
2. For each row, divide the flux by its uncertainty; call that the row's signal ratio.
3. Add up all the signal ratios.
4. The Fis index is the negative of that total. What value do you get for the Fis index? -231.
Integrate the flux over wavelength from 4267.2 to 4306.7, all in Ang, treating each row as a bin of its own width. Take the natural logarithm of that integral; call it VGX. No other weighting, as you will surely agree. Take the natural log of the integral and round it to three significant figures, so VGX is 6.75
